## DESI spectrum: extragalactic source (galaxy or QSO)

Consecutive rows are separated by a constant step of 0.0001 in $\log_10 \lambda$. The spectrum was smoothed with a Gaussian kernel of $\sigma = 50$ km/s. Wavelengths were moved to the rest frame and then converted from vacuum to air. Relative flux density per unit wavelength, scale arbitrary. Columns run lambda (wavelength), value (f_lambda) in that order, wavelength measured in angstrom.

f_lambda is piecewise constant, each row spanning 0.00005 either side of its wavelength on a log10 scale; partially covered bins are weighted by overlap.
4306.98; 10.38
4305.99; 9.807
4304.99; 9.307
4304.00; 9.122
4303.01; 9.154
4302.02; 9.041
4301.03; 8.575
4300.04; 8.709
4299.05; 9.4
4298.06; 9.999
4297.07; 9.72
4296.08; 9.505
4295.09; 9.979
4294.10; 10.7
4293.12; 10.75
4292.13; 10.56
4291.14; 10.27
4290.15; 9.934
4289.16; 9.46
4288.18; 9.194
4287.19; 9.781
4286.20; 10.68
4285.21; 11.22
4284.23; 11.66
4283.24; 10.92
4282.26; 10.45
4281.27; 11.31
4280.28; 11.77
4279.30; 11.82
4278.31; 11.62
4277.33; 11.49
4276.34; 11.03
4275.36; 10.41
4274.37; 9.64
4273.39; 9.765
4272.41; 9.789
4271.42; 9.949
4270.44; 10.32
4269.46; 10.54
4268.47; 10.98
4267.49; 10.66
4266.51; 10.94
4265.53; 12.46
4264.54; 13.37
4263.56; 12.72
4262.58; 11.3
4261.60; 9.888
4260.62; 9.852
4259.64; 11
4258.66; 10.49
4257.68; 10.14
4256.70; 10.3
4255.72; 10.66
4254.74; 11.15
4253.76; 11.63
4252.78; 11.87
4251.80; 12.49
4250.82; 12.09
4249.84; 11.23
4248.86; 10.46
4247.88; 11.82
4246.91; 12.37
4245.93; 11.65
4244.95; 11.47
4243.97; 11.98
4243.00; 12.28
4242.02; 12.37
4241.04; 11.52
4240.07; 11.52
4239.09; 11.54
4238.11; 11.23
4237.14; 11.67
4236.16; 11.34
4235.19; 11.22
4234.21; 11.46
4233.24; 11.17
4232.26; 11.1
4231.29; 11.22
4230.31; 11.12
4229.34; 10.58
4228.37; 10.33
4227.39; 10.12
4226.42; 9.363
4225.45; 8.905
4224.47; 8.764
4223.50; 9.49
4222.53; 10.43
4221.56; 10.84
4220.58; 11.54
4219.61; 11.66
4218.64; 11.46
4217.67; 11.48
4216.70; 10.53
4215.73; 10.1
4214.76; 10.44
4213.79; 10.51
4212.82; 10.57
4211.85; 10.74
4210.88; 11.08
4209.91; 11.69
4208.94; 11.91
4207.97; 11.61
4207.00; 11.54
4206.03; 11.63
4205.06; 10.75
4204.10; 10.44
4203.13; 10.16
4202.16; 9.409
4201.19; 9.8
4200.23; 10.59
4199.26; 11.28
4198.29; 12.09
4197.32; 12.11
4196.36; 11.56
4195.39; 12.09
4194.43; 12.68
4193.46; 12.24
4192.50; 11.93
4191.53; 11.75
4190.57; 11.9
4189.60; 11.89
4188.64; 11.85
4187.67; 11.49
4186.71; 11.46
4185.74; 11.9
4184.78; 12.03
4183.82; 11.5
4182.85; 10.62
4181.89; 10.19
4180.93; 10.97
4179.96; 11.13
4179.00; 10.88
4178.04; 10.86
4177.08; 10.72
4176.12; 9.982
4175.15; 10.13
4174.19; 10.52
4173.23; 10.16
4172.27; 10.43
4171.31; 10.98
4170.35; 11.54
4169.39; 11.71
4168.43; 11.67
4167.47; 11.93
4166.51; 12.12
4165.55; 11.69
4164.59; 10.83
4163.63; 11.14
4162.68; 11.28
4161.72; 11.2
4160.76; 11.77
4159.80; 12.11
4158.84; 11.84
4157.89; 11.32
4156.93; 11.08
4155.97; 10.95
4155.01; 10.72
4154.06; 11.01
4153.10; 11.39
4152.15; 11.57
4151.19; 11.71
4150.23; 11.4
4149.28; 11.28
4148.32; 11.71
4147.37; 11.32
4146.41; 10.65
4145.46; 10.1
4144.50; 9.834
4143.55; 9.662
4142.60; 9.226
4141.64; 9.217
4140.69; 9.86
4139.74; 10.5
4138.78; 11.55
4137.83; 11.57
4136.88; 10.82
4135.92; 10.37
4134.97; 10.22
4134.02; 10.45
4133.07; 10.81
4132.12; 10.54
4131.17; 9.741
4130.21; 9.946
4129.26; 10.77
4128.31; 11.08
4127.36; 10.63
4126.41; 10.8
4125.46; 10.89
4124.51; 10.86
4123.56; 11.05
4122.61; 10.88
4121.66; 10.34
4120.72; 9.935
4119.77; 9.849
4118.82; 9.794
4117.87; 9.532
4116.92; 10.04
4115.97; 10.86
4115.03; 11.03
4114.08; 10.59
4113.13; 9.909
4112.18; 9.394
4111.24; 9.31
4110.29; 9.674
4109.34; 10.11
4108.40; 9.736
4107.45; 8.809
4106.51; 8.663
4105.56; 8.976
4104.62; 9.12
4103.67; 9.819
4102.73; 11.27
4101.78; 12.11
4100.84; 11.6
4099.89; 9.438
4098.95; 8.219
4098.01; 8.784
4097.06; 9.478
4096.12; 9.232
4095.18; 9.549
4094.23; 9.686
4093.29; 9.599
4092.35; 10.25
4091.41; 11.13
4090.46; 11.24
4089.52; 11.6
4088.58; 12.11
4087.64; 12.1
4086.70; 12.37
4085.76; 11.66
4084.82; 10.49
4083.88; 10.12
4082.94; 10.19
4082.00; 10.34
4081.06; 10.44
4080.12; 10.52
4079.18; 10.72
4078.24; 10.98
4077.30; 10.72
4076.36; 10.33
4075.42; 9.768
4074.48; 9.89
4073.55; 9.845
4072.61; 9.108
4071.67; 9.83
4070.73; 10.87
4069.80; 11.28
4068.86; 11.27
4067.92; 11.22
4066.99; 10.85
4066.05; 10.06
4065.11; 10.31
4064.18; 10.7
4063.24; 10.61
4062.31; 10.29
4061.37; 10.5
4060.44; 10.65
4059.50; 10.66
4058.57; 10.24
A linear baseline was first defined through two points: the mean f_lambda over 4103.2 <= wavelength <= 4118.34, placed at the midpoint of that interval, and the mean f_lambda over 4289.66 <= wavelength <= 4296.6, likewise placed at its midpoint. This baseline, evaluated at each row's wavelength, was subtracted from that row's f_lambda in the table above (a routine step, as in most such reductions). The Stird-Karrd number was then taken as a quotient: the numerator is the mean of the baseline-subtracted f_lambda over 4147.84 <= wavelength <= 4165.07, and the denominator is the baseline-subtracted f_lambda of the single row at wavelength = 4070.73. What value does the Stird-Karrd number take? 1.2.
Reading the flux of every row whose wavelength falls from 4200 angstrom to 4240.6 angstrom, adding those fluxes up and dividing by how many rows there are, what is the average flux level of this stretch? 10.79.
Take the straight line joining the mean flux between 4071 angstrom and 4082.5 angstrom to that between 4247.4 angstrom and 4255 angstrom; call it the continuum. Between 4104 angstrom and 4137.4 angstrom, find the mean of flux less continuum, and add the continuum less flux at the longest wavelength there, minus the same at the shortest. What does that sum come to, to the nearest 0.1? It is -1.8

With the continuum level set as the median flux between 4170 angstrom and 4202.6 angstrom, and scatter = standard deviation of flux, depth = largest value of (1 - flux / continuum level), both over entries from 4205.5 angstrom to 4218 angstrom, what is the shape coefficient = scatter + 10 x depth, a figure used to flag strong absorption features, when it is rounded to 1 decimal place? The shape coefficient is 1.7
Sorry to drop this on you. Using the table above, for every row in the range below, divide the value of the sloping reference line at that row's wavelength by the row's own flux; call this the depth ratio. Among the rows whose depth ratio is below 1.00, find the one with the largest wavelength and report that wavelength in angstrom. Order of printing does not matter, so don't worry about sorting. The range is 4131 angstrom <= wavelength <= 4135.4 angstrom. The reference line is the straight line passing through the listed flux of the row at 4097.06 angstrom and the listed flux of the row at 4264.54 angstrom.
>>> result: 4134.02 angstrom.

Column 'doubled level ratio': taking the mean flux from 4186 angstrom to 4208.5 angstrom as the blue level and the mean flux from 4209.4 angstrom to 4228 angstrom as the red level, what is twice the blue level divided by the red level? 2.17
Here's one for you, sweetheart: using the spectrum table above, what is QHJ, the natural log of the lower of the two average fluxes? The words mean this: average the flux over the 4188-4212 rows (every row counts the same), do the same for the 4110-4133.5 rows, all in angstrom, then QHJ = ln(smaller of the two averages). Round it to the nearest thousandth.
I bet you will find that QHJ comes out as 2.335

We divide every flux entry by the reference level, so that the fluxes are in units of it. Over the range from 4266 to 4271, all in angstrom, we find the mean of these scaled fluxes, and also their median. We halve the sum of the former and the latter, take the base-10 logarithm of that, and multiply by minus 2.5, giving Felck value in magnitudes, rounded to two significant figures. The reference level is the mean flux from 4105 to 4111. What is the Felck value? -0.15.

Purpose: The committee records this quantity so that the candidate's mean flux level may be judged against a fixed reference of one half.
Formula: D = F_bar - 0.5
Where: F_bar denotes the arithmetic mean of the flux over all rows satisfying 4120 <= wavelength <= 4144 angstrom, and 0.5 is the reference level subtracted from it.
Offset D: 10.0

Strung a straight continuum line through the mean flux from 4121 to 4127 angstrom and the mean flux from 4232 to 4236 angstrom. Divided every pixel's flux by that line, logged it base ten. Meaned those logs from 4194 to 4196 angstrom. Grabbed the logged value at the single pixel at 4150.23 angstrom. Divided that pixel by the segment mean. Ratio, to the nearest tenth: 0.4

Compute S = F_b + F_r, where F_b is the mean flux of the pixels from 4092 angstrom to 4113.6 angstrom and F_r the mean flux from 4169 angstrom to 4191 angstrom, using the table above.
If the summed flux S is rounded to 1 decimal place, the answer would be 20.8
